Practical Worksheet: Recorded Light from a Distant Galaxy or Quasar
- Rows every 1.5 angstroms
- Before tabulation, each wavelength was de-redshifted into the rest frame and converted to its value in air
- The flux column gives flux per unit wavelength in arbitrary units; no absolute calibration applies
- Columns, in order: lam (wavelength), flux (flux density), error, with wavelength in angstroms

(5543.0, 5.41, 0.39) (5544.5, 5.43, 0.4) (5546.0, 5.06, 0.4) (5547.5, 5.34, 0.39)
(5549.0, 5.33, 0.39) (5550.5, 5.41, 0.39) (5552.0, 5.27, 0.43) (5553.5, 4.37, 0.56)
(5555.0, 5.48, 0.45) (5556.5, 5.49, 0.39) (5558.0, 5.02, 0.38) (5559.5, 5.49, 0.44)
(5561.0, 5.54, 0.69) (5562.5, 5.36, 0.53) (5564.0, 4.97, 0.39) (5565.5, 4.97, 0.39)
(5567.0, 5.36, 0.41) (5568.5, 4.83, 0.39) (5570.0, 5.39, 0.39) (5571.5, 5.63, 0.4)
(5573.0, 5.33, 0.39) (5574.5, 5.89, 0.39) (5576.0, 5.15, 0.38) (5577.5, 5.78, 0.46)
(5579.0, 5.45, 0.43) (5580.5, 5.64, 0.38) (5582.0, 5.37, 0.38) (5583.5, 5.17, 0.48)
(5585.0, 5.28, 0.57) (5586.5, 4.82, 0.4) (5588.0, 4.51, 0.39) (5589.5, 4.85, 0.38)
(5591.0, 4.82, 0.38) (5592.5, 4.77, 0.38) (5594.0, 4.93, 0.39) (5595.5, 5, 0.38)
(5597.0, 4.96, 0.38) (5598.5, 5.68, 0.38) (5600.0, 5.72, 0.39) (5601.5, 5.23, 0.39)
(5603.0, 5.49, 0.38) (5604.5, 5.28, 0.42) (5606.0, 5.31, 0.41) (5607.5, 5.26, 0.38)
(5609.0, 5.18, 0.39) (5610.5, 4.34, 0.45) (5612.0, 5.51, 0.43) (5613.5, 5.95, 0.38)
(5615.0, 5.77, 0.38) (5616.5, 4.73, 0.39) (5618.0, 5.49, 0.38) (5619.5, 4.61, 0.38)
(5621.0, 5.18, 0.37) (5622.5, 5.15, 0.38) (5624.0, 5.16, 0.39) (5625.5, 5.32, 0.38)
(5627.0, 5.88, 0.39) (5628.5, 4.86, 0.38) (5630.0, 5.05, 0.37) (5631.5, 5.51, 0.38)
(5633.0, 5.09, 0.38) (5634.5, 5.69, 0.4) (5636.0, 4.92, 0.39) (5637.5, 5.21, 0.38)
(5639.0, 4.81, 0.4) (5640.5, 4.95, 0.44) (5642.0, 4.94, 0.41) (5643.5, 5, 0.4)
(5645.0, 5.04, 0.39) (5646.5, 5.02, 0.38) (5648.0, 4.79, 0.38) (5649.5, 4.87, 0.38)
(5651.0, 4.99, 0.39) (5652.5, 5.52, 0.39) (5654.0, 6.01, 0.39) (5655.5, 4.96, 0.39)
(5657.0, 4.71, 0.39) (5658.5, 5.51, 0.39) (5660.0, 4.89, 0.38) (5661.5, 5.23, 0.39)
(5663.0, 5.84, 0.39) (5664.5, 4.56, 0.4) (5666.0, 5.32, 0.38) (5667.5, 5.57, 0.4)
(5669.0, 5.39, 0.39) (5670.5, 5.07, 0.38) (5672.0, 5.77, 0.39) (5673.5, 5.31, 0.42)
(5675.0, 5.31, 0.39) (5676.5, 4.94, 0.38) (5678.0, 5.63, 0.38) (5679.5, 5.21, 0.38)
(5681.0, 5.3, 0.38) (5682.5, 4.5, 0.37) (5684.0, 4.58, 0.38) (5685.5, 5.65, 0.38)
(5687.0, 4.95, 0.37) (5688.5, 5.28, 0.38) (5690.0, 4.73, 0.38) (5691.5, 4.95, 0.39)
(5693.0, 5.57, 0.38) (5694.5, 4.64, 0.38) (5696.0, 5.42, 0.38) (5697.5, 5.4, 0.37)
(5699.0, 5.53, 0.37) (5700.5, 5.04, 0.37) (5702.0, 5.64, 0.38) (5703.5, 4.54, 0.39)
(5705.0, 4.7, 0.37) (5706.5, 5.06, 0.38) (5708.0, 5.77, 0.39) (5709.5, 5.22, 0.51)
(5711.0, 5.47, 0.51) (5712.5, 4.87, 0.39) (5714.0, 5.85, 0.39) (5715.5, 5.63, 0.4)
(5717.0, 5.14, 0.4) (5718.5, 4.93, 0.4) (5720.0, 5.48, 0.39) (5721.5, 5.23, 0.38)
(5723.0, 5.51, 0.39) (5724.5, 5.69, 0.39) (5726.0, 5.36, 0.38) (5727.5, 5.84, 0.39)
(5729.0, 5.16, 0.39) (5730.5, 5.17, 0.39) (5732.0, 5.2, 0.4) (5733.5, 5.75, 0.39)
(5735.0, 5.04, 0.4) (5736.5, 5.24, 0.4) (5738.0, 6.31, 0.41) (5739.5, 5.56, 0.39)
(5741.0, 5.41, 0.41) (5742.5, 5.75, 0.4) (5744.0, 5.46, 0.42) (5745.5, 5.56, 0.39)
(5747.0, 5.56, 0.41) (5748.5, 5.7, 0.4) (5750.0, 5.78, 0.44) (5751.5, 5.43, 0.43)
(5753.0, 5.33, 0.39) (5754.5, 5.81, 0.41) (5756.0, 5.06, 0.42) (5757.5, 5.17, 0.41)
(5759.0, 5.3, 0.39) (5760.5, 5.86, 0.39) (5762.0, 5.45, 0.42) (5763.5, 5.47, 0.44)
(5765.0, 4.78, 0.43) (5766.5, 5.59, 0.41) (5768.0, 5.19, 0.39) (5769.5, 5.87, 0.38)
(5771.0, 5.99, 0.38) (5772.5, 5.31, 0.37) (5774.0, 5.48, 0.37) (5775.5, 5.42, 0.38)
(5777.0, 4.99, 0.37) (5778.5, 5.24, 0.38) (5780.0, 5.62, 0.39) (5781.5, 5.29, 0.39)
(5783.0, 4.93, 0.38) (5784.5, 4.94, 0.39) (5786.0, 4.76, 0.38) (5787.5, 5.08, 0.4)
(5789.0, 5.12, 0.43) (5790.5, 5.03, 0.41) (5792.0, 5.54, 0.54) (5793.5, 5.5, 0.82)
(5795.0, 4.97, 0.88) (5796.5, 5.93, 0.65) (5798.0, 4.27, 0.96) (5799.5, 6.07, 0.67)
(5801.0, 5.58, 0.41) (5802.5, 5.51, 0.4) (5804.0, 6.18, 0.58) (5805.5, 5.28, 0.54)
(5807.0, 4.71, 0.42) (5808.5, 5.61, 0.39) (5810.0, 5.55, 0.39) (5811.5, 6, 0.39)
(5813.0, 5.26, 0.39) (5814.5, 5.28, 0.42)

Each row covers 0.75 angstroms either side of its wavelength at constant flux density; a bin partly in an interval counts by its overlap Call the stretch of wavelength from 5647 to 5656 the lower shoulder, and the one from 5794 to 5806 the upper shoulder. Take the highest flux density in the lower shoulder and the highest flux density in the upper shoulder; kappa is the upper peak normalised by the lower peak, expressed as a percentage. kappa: 103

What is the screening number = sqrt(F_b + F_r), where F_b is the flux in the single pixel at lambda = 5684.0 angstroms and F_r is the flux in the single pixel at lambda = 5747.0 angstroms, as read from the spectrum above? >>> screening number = 3.18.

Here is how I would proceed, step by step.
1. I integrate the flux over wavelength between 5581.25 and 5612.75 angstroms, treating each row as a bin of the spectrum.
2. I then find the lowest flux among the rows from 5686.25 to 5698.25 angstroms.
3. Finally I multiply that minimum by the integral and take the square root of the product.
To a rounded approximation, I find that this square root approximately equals 27.4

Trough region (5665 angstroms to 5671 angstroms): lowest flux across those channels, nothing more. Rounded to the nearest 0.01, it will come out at 5.07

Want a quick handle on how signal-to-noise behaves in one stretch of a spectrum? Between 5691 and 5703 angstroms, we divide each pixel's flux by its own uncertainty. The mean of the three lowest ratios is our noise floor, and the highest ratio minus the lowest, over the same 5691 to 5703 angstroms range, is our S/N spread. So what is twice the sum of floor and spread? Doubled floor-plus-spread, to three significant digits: 31.2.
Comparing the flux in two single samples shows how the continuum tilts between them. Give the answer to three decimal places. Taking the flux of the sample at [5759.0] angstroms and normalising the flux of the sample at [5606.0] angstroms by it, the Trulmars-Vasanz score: 1.002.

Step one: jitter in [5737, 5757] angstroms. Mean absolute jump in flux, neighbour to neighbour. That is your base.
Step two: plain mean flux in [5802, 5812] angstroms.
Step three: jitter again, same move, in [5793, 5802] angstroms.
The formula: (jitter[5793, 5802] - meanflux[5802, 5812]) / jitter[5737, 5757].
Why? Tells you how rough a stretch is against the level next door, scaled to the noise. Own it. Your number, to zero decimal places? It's -15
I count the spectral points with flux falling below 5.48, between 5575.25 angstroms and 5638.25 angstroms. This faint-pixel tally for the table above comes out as 30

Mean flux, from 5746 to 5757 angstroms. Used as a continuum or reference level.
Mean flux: 5.52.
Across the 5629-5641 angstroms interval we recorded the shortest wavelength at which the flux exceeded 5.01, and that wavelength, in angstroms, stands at 5630.0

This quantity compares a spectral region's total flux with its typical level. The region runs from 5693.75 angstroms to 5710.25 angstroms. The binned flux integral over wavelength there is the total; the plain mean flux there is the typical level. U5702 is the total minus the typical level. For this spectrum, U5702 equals 80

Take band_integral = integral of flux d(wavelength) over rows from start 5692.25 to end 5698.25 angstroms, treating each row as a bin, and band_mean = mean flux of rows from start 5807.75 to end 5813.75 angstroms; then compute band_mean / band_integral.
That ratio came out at 0.178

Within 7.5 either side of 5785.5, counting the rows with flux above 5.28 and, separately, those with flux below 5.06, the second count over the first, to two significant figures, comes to 1.3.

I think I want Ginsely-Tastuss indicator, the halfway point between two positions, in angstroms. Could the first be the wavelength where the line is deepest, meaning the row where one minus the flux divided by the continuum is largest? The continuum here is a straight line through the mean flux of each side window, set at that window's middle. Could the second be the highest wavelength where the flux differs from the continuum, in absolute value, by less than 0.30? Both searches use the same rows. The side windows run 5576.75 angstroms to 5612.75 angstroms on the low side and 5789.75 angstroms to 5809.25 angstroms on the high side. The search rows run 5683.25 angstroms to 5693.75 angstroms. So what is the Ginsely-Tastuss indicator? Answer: 5688.5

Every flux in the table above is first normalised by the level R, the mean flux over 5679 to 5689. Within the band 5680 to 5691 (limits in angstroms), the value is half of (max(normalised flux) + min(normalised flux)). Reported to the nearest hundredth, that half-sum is 1.00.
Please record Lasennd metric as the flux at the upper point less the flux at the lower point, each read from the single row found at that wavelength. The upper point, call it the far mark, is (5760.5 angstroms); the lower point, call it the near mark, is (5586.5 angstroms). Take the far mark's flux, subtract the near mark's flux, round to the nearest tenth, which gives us 1.0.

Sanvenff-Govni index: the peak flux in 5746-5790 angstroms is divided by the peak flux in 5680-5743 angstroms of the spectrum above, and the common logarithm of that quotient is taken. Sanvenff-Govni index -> -0.023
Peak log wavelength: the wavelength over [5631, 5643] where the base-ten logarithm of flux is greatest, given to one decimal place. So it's 5634.5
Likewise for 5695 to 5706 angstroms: 5702.0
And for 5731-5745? 5738.0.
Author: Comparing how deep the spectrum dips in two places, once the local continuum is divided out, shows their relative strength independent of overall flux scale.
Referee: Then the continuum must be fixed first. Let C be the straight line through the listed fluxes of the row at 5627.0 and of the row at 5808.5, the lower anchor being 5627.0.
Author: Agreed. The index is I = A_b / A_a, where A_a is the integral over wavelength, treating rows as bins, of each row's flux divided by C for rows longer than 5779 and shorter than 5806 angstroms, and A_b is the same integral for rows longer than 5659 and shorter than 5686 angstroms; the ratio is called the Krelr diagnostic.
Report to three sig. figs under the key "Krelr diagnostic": 0.954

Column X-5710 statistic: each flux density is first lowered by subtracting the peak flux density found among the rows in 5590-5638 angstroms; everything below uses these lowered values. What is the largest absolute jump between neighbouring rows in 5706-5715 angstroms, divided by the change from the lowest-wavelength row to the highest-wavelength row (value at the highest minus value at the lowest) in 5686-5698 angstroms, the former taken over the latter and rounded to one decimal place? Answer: 2.2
